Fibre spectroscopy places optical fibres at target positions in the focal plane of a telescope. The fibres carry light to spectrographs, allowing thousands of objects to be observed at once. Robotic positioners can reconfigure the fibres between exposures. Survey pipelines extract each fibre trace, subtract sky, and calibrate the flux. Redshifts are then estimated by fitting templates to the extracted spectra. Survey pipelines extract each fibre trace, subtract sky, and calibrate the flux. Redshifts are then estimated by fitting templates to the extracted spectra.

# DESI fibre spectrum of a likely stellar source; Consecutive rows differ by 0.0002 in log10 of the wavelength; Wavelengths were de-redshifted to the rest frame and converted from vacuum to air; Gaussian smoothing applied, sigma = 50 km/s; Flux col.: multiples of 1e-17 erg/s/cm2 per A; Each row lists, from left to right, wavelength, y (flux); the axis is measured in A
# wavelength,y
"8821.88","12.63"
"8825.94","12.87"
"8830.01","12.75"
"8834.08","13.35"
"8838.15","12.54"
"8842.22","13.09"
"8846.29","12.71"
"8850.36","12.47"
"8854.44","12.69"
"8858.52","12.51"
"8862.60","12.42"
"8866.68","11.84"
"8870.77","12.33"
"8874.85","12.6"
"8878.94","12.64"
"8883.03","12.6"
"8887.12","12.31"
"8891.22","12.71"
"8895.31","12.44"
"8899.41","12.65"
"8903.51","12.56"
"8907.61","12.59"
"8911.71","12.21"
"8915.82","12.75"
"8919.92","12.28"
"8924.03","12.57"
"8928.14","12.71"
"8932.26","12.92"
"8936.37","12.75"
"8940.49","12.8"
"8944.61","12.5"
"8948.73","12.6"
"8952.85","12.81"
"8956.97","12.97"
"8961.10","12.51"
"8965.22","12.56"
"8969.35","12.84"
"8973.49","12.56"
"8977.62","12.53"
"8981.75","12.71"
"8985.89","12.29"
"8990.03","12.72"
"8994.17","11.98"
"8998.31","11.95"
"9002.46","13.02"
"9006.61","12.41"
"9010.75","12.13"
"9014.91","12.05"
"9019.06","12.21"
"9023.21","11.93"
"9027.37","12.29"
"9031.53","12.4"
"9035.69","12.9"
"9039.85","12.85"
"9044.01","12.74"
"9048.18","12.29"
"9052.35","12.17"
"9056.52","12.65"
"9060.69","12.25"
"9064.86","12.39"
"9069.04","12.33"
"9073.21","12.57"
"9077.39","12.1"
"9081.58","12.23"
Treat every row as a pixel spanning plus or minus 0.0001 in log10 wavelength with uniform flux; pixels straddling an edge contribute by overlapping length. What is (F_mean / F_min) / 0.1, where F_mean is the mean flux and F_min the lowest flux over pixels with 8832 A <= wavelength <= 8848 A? 10.3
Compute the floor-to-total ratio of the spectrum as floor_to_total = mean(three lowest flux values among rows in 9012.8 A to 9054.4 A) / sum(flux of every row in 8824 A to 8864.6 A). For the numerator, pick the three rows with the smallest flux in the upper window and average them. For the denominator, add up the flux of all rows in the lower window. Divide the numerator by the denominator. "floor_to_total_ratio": 0.0946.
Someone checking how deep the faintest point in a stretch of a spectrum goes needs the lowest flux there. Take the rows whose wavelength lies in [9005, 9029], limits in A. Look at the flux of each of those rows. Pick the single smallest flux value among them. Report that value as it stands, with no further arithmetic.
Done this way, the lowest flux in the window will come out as 11.93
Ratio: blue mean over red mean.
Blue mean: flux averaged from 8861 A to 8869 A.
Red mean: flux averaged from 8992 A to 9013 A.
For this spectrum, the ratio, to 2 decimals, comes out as 0.99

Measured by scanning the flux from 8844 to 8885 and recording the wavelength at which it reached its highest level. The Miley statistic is 8846.29 A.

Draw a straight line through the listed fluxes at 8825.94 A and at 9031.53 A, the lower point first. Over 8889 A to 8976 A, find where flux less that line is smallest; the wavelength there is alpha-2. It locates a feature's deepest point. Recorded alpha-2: 8911.71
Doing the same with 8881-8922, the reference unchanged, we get 8911.71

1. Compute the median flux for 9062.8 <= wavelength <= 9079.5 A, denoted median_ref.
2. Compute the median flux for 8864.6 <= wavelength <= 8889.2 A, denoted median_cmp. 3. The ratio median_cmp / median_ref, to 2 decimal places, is 1.01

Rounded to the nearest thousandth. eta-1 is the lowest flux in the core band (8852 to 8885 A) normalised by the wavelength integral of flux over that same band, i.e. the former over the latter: 0.029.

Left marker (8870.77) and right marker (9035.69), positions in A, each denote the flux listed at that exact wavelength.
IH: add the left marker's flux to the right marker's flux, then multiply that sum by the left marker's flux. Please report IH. 311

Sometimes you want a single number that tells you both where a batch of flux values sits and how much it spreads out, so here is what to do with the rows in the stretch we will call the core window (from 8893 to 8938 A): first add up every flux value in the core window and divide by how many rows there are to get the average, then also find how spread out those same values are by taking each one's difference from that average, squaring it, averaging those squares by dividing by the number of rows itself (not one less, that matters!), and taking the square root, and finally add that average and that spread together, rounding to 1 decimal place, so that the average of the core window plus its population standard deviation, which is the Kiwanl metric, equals 12.8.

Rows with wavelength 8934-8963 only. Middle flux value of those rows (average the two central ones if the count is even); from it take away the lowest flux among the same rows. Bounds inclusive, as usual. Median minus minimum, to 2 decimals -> 0.25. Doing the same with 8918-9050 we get 0.63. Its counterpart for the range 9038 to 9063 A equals 0.30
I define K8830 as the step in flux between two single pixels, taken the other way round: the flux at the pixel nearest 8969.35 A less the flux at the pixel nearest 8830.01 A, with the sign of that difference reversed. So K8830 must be -0.1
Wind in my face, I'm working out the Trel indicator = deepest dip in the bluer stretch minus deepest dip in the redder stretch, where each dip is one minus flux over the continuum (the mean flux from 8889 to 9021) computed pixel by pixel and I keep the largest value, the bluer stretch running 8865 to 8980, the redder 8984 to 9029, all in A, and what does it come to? 0.01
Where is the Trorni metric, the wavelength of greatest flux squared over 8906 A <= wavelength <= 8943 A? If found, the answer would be 8932.26 A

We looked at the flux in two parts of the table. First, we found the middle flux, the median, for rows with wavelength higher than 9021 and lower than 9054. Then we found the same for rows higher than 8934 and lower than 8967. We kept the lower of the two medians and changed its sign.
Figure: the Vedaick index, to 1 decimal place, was -12.3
